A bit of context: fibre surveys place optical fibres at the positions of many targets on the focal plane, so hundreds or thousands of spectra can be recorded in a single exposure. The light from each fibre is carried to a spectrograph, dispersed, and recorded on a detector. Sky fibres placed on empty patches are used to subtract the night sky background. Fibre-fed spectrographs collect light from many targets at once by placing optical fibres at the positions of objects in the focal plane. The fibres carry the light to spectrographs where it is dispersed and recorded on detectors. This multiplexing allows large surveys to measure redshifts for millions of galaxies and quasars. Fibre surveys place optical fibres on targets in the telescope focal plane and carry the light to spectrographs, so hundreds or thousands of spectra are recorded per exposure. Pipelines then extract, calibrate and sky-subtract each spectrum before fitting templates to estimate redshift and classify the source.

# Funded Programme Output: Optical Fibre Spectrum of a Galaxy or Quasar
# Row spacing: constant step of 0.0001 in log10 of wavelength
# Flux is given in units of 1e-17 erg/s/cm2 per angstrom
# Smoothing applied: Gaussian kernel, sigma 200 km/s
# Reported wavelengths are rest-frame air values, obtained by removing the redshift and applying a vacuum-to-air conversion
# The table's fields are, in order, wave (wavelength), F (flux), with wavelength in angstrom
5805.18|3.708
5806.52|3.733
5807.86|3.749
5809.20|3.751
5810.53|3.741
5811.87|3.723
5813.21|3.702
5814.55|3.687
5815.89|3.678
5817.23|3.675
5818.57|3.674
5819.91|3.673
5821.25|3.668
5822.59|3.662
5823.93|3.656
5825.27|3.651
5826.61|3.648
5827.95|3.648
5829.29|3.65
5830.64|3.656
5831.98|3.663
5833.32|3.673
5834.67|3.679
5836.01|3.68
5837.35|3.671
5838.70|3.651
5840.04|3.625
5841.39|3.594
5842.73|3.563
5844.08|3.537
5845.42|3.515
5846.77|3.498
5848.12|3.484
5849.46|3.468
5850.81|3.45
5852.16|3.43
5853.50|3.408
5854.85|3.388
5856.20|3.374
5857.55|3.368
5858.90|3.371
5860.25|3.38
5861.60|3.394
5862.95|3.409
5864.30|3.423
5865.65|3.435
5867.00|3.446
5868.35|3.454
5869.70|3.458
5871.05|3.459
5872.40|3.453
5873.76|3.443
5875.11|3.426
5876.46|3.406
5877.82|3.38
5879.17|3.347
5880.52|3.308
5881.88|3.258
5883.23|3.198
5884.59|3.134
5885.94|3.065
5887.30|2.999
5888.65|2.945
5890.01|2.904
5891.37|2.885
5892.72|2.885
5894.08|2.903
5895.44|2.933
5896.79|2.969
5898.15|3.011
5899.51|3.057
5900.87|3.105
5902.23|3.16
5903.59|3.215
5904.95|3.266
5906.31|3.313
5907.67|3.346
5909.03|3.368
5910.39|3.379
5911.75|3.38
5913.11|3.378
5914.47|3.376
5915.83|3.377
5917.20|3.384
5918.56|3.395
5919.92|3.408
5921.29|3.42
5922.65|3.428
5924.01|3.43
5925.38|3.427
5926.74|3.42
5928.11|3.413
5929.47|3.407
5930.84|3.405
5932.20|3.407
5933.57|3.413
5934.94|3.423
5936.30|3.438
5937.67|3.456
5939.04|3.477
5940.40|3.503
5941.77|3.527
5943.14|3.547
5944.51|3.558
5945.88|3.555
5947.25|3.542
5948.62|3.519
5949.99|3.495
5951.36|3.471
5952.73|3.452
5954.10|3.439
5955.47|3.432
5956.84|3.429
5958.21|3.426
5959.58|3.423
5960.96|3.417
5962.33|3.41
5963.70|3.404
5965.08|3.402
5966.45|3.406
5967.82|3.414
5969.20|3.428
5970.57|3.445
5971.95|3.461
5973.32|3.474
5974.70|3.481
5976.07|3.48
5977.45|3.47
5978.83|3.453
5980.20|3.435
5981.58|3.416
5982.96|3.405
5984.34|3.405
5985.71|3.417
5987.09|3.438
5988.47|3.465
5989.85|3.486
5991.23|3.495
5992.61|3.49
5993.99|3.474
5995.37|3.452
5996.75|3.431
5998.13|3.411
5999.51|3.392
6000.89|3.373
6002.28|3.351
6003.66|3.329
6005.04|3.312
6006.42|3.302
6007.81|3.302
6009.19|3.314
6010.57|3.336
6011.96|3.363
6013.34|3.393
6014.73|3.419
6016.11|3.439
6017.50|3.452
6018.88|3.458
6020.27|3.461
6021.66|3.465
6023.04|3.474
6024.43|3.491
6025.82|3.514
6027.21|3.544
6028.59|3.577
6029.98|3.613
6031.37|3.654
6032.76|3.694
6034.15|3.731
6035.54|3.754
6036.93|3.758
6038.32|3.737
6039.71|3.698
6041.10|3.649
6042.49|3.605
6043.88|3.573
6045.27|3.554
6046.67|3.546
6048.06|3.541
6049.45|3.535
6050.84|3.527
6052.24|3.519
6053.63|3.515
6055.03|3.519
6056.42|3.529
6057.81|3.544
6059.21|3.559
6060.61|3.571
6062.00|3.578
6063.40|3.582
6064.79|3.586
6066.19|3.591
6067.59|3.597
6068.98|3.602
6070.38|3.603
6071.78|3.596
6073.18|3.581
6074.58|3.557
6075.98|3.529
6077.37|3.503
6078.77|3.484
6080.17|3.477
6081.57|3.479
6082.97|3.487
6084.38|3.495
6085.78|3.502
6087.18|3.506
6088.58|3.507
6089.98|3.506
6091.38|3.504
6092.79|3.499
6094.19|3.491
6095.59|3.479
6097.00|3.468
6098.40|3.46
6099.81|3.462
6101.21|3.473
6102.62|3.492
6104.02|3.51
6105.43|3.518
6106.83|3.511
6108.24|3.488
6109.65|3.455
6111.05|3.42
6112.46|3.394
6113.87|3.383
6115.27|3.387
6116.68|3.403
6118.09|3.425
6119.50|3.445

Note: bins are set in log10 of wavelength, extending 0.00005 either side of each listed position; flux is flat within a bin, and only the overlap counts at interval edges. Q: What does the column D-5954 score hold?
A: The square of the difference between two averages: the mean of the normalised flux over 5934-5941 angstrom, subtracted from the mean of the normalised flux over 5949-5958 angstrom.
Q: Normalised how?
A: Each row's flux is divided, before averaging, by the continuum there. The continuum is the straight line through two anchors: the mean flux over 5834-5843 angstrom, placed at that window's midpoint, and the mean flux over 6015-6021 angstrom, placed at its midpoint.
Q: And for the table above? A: 0.0000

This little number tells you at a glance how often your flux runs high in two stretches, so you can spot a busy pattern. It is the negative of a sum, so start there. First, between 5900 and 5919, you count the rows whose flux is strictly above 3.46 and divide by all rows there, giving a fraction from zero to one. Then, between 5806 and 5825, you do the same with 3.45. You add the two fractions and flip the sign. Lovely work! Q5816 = -1.0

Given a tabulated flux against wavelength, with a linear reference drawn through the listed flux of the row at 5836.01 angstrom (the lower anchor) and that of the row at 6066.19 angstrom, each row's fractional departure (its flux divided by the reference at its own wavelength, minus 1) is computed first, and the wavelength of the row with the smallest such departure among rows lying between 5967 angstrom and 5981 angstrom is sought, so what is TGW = 5967.82 angstrom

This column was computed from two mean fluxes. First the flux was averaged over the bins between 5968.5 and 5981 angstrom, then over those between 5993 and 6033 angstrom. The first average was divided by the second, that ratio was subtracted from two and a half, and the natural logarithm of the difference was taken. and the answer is 0.40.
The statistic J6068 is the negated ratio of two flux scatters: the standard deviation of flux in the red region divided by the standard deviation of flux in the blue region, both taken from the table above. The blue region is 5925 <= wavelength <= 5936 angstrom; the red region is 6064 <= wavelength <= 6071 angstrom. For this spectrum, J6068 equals -0.9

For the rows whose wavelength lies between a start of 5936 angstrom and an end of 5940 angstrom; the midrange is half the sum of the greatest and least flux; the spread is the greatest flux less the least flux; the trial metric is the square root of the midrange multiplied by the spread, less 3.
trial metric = -2.63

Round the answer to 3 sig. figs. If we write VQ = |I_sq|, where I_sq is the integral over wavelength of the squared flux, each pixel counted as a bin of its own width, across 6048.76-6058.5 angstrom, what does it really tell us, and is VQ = 121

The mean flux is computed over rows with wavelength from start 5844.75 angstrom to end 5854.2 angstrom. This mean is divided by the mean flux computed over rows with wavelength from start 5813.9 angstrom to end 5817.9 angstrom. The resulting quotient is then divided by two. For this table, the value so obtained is 0.47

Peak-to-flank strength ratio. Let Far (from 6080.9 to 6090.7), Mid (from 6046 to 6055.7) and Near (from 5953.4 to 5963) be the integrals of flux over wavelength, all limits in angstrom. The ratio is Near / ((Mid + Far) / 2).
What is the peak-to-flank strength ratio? 0.96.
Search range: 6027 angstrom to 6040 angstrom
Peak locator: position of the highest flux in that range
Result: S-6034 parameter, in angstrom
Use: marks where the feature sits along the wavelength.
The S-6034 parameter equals 6036.93 angstrom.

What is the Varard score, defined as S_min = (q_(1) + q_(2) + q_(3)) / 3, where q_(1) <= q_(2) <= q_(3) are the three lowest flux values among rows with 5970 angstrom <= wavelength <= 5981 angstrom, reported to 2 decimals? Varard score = 3.44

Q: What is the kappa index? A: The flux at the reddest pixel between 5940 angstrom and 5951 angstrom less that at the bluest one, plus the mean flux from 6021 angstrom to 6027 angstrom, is 3.48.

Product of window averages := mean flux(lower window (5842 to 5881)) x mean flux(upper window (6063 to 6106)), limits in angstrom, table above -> 12.1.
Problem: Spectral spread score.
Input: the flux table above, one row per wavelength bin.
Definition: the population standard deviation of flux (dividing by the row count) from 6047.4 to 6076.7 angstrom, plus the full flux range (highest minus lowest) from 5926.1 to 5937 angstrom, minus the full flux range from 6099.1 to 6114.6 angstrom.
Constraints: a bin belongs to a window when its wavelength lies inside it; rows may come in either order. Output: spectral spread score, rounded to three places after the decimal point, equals -0.072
